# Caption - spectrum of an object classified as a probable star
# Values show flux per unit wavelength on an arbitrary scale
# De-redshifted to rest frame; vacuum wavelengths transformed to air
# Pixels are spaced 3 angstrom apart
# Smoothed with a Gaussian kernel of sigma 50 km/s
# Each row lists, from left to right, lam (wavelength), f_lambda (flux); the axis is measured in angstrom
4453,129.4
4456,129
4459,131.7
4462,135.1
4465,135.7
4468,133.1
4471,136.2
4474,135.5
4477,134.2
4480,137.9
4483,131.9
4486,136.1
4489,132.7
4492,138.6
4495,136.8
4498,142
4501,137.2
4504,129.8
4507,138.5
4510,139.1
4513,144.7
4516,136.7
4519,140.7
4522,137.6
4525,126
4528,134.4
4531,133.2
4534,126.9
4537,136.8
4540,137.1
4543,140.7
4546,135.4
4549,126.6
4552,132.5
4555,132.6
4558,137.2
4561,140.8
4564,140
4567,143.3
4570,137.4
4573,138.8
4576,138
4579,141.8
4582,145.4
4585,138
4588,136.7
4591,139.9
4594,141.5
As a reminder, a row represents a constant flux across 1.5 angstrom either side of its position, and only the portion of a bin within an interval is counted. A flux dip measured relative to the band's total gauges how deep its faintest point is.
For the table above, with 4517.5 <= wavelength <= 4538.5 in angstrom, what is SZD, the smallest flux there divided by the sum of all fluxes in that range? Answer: 0.135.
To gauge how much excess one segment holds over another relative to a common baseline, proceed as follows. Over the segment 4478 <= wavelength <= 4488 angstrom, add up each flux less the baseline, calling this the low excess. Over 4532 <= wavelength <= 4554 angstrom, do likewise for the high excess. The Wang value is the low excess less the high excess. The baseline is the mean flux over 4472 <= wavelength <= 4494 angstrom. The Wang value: 11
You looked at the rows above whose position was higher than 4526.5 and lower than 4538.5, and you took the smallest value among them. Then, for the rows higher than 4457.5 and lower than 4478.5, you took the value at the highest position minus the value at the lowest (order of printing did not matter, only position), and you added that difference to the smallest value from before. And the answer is 129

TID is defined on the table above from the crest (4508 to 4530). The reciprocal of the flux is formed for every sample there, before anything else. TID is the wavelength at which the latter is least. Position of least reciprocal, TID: 4513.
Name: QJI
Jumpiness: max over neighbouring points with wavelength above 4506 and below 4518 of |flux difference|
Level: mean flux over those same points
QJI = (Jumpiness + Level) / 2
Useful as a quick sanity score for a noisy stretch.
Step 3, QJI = 73.9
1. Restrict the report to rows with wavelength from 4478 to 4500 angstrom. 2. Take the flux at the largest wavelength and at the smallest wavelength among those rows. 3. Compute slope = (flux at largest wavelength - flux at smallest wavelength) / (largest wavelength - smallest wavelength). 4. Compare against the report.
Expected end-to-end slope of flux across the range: 0.23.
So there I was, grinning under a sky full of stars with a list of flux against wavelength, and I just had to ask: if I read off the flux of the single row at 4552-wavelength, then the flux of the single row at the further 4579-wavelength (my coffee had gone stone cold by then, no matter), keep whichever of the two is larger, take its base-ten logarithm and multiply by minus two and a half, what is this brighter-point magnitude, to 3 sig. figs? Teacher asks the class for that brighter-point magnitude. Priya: -5.38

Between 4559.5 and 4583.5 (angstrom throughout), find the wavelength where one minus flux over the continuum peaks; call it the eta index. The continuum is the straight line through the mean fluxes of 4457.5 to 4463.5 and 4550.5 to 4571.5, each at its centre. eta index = 4570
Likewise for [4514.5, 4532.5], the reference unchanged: 4525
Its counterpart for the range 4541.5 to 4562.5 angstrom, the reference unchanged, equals 4549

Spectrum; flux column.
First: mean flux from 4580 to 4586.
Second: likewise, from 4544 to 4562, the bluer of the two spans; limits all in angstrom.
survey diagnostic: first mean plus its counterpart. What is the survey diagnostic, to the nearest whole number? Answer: 276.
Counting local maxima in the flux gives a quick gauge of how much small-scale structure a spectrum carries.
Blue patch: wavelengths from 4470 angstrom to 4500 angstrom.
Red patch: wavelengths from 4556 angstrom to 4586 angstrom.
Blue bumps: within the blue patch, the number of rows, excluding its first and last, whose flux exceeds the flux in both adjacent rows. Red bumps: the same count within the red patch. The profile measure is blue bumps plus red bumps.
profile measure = 7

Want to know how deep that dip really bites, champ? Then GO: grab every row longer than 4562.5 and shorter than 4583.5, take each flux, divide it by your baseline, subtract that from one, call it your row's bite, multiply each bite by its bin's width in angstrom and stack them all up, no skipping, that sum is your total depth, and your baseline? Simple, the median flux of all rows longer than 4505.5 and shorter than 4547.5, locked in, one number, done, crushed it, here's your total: -0.57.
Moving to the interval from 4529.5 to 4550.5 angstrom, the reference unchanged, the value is 0.48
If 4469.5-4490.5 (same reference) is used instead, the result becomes 0.31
